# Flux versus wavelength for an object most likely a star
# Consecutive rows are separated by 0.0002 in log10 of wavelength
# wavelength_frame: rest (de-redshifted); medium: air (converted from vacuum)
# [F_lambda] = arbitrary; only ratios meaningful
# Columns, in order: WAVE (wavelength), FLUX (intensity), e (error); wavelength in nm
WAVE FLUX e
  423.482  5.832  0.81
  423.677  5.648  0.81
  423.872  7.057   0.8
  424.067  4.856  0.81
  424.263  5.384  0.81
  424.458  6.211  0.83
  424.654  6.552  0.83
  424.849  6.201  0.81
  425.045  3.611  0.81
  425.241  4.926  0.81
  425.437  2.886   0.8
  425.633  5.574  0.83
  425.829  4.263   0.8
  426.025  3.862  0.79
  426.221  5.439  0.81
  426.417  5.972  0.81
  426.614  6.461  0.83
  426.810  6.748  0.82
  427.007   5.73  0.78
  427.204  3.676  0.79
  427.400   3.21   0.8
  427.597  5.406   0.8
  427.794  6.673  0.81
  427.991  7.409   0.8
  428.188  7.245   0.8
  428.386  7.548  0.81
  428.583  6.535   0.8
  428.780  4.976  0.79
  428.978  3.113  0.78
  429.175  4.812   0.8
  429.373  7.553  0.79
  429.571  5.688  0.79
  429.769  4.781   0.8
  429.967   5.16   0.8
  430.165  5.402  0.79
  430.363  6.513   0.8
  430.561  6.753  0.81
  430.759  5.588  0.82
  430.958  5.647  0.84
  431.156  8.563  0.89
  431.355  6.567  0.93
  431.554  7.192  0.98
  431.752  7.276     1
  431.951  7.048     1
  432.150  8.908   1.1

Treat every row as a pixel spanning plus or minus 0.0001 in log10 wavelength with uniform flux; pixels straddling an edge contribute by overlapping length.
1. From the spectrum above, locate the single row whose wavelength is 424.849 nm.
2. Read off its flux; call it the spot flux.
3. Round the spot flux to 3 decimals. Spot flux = 6.201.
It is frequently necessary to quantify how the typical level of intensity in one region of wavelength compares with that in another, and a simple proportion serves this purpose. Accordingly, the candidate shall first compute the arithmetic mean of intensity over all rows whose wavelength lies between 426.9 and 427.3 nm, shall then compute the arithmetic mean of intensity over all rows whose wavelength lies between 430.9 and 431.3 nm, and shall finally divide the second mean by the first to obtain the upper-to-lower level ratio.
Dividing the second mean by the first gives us 1.5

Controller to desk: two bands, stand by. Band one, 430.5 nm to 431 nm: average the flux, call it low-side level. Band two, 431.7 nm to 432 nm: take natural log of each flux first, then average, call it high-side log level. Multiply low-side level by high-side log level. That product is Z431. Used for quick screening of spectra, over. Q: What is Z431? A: 11.8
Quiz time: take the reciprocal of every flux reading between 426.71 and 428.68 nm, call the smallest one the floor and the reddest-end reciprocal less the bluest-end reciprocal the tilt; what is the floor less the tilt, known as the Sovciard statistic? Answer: 0.13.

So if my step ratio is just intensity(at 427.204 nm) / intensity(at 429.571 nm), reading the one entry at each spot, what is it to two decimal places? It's 0.65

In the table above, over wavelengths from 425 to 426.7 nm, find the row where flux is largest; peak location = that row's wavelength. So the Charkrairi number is 426.614 nm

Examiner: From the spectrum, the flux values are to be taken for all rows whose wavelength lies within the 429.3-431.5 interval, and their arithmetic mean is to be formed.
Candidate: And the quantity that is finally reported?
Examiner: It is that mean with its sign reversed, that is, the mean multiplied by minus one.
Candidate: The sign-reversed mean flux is -6.2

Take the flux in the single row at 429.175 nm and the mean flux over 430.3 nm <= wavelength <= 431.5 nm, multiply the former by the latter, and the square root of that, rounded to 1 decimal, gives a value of 5.6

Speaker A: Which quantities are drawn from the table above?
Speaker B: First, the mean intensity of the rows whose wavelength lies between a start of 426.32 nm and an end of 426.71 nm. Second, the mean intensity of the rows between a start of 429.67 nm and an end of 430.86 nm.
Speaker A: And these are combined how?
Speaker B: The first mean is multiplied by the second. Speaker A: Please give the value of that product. 35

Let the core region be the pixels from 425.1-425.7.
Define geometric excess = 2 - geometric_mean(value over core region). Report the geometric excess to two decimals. -2.30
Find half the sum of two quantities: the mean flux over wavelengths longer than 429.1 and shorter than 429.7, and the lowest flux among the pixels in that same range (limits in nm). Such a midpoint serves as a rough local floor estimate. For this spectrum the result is 5.4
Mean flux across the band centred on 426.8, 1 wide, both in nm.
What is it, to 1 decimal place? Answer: 5.7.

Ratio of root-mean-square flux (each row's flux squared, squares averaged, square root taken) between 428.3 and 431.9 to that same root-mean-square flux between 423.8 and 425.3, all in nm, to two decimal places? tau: 1.09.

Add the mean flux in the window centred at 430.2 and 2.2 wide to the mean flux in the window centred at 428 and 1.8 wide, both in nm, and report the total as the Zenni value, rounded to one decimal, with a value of 11.9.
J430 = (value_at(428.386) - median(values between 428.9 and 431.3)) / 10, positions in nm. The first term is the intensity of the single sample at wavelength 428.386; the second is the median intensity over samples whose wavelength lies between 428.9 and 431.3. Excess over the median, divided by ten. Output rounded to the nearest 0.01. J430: 0.19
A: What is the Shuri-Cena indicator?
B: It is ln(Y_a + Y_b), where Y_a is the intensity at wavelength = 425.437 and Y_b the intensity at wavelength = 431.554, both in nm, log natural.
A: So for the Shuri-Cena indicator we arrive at 2.31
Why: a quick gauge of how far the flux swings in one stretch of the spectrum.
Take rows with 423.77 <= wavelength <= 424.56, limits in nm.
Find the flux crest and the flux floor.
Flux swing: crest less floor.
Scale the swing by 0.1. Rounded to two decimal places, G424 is 0.22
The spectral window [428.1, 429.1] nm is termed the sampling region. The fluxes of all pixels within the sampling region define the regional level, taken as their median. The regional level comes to 6.5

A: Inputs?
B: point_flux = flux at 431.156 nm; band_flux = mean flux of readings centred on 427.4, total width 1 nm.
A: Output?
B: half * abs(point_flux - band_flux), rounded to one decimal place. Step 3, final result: 1.8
